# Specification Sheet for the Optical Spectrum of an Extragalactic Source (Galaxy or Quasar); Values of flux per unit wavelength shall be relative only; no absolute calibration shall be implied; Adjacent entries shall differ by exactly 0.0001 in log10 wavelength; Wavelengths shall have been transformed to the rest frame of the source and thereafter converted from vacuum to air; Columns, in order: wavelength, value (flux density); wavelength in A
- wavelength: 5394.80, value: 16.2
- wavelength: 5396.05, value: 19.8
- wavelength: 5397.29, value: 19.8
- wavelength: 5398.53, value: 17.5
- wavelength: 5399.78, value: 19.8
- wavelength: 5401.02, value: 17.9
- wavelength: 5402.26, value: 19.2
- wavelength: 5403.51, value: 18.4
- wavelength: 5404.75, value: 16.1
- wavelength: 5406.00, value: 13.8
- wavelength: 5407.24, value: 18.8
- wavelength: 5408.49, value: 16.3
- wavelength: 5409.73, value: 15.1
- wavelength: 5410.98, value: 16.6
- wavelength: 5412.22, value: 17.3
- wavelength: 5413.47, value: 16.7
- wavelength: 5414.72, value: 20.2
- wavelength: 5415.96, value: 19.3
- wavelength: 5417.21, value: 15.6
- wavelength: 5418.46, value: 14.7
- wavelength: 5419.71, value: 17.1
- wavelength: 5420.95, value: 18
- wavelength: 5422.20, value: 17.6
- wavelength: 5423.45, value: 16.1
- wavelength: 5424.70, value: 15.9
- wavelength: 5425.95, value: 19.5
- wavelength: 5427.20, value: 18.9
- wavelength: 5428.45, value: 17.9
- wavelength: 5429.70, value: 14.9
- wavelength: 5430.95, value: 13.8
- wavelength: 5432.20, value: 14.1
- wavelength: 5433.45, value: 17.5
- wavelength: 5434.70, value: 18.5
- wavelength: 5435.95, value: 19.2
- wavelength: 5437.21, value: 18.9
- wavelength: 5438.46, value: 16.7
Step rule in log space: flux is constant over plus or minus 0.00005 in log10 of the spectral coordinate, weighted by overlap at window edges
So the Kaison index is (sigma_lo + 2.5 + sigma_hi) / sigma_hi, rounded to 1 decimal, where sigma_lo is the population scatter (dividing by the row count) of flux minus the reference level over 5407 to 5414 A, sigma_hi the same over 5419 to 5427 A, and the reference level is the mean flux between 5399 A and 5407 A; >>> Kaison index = 4.0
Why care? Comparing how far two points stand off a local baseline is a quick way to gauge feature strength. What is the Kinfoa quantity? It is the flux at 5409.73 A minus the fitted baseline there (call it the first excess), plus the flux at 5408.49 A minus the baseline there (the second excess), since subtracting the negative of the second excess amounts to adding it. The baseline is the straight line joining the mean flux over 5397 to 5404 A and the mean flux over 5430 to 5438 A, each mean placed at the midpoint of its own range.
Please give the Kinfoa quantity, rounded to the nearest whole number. -5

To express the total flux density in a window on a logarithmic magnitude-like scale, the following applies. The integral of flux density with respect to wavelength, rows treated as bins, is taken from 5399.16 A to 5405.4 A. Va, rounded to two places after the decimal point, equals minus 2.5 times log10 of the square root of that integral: -2.57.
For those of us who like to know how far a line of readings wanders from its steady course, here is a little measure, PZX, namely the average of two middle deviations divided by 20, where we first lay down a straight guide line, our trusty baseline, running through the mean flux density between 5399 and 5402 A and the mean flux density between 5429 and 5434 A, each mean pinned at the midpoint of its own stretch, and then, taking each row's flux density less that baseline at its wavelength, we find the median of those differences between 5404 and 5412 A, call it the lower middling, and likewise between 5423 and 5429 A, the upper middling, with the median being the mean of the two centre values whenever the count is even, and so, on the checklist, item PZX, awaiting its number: 0.014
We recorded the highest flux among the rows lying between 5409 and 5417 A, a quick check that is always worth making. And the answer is 20.2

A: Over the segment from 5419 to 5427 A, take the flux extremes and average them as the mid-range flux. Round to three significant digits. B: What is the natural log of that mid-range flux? 2.87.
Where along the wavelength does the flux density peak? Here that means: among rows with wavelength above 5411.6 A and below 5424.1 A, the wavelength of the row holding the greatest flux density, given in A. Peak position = 5414.72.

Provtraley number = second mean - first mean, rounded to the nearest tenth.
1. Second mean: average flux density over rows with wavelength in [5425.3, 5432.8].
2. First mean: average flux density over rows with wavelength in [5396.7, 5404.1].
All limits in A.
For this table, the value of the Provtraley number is -2.2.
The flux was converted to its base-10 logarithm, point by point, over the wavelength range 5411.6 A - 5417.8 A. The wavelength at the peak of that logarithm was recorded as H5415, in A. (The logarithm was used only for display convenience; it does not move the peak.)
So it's 5414.72 A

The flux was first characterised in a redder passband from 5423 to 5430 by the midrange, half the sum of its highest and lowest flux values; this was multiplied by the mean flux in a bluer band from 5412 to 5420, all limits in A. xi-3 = 297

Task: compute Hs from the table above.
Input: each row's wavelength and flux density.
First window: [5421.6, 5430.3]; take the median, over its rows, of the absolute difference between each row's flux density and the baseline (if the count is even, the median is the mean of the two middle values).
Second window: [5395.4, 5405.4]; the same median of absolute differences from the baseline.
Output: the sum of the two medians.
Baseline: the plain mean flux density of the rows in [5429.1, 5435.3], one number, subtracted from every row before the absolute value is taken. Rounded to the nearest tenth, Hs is 4.9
